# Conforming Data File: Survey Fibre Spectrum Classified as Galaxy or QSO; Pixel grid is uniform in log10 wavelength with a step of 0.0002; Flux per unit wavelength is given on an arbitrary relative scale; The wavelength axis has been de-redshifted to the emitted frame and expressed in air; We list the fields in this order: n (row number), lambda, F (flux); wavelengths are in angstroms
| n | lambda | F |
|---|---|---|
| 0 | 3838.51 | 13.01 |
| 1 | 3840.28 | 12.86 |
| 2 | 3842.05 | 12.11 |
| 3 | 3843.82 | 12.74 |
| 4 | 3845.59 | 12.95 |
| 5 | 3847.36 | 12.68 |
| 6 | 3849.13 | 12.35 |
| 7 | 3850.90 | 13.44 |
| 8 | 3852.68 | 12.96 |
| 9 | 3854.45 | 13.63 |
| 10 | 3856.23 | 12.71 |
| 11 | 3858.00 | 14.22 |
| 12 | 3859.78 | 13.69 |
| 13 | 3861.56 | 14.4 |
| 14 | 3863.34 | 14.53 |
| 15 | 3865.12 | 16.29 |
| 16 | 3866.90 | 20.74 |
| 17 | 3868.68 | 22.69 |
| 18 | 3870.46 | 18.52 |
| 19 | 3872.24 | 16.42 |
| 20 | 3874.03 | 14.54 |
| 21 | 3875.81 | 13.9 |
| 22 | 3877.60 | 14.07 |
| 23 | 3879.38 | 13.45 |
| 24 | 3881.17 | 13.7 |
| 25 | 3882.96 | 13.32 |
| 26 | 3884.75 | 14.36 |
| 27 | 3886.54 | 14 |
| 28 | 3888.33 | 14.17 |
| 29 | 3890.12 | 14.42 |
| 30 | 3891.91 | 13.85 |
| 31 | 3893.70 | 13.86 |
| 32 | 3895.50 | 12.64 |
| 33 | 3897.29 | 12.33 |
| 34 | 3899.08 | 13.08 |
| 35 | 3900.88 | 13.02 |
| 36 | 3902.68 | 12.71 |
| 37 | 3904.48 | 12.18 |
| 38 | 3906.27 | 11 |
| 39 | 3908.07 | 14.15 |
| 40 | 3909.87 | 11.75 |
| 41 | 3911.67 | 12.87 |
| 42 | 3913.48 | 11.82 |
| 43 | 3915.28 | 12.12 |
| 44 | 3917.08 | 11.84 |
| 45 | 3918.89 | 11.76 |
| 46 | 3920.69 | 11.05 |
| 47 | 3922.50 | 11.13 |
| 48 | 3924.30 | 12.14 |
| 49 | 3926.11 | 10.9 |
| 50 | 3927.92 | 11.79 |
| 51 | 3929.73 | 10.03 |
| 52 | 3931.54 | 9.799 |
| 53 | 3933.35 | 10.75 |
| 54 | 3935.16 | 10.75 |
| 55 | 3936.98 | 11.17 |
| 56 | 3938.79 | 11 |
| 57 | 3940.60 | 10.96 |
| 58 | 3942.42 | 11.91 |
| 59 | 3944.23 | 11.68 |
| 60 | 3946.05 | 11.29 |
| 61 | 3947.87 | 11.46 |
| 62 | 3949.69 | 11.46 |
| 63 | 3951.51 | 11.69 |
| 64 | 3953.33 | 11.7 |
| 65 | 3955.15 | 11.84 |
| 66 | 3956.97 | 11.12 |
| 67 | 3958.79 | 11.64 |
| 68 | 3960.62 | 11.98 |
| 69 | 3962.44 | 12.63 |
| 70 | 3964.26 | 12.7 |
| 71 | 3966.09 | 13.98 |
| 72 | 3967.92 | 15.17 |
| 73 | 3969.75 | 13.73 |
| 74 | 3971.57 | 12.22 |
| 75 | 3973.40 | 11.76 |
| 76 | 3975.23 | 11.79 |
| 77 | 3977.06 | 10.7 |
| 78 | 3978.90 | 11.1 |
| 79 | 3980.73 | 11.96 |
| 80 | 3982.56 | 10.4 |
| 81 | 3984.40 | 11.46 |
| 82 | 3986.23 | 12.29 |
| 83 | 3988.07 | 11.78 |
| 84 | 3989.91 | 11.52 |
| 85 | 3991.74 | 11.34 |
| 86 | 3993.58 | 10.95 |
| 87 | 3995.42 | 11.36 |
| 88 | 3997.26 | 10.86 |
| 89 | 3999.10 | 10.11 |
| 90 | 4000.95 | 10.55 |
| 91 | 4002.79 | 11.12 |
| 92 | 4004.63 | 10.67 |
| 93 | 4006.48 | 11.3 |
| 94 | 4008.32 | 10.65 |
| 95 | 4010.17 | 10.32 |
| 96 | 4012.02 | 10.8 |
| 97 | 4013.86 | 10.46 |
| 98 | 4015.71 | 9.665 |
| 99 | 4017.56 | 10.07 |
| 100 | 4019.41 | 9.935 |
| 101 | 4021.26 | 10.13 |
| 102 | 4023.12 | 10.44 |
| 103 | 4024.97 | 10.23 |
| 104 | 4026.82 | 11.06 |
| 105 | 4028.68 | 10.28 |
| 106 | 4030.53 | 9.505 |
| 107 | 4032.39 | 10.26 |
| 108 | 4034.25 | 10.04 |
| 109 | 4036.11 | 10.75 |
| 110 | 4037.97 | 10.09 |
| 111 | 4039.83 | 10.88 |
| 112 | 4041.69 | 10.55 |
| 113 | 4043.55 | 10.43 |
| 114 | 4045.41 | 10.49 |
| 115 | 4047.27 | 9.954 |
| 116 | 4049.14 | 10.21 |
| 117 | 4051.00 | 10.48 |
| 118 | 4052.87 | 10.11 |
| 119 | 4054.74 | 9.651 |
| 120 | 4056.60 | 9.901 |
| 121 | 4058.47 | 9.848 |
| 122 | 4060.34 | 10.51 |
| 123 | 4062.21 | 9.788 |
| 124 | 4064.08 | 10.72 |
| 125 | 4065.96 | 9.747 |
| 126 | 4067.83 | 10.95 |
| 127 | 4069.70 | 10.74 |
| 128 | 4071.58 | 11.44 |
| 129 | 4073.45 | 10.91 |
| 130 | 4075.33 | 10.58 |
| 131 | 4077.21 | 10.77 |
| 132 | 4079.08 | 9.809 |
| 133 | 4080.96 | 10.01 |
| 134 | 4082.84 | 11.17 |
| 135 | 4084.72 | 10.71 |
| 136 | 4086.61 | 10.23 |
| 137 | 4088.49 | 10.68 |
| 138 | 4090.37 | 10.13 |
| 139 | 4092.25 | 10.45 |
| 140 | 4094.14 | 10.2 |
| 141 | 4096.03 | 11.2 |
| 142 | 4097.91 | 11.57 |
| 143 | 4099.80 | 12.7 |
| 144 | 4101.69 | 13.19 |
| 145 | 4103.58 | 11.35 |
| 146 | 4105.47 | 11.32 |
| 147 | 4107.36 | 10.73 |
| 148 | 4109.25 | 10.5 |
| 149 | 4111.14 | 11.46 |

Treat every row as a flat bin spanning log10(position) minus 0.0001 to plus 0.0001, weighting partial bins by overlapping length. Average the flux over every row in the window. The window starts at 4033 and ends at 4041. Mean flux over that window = 10.4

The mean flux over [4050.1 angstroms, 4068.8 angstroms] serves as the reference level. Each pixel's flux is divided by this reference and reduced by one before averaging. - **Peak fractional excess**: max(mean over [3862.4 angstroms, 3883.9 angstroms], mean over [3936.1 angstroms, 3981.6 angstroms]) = 0.57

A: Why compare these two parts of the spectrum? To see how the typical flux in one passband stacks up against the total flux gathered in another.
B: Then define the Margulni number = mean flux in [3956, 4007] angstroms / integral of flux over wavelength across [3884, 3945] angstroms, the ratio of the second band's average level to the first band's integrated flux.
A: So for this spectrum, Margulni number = 0.016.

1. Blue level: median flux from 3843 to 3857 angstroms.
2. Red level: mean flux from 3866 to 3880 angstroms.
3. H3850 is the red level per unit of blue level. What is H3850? 1.31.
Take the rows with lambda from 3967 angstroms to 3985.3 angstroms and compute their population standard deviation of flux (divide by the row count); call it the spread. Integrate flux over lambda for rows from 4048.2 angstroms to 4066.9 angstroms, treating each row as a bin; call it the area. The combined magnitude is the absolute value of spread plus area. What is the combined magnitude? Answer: 190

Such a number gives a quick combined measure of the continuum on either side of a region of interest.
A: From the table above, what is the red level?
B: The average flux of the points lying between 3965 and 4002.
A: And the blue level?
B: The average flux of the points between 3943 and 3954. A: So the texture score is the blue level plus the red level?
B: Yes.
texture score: 23.3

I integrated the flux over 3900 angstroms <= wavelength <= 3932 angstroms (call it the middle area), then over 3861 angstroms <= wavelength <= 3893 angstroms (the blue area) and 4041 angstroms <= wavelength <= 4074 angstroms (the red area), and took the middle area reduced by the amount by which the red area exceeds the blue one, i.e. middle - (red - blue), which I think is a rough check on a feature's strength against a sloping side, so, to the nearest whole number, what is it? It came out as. 529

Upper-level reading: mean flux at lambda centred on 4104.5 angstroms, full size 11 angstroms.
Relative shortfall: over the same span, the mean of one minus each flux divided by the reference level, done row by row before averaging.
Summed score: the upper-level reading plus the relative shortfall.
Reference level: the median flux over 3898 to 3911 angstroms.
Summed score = 11.7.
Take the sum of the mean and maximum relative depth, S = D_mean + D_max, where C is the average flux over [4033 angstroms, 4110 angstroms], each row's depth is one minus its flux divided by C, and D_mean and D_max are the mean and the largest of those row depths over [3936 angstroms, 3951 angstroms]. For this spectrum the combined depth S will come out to -0.1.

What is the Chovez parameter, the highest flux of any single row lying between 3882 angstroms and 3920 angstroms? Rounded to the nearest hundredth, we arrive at 14.42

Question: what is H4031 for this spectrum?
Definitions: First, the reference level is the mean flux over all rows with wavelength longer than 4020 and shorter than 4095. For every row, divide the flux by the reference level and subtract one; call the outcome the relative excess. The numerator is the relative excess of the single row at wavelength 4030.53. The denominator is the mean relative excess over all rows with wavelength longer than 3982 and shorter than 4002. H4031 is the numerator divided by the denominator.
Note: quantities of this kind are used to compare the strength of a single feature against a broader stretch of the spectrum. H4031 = -1.1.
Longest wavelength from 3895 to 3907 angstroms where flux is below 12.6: 3906.27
